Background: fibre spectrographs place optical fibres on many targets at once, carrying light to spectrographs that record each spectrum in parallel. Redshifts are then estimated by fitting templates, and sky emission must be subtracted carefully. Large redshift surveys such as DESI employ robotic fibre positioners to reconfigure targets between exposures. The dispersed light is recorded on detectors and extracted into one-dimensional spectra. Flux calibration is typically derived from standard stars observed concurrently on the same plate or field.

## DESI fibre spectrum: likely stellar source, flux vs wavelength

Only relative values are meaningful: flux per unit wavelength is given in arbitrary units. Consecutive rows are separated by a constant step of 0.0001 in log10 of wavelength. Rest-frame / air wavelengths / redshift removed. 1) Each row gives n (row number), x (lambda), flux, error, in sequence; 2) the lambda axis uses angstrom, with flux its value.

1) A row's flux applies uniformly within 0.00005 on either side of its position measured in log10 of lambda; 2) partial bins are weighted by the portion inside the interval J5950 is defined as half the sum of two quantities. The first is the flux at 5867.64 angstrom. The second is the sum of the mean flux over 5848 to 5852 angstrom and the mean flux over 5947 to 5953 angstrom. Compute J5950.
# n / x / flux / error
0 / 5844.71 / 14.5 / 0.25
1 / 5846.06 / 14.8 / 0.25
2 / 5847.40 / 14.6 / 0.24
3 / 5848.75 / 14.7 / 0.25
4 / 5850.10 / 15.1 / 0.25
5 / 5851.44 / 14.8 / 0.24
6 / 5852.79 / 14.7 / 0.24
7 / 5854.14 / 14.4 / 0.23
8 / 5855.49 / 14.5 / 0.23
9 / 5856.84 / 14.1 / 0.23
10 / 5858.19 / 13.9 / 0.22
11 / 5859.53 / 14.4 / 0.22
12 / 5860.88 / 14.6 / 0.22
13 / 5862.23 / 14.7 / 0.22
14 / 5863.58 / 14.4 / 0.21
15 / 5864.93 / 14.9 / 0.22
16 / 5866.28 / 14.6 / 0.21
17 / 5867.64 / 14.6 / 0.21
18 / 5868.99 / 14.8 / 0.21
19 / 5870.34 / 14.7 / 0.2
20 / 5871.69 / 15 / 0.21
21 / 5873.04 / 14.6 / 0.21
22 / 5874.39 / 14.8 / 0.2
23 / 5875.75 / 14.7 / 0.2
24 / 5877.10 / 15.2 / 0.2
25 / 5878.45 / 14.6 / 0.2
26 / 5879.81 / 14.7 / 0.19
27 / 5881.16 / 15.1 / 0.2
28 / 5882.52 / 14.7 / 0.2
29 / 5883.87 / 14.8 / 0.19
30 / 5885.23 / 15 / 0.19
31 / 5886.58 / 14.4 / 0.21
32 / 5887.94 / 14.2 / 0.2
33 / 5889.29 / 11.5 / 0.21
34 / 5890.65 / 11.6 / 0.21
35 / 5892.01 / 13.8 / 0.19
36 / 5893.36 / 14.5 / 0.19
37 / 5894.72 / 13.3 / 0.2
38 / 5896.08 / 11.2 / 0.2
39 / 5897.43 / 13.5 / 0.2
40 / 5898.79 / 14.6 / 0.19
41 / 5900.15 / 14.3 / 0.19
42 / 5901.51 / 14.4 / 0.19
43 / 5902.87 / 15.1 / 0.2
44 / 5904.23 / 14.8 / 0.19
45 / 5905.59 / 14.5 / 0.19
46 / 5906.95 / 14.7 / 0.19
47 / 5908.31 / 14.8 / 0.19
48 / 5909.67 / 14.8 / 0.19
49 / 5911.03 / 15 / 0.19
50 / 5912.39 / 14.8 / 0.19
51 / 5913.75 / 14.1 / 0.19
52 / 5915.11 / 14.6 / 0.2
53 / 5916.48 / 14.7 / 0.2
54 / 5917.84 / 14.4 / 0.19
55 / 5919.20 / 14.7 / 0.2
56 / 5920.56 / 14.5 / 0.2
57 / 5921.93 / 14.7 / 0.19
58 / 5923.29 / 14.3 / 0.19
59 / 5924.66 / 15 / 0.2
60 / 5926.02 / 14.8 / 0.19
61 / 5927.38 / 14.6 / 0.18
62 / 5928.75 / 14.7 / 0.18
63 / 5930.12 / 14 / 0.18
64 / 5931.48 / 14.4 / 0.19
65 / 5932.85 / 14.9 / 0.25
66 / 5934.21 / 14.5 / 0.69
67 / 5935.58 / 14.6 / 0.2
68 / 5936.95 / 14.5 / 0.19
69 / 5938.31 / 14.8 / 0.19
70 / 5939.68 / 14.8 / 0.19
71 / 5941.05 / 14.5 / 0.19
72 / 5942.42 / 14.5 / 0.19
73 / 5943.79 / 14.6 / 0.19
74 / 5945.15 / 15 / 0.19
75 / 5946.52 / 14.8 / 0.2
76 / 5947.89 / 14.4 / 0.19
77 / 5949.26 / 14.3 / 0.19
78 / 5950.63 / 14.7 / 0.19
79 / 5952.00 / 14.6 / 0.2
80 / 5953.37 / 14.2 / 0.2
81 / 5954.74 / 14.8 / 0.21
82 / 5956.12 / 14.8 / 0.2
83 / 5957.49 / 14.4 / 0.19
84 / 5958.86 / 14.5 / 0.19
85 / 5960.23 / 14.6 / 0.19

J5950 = 21.98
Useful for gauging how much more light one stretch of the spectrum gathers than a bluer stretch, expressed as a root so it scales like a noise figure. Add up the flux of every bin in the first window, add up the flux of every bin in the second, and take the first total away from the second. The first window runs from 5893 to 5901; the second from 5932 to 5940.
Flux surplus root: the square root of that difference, 2.6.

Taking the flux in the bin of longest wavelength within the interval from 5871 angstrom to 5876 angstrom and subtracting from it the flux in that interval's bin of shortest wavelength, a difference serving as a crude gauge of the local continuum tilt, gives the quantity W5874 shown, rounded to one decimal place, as -0.3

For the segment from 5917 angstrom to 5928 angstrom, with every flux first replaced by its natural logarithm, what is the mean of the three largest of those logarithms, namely 2.70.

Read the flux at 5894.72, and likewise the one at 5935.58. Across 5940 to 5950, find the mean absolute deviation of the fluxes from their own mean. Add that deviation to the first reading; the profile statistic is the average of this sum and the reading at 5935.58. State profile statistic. 14.0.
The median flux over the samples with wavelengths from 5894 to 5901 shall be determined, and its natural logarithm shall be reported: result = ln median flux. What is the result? 2.60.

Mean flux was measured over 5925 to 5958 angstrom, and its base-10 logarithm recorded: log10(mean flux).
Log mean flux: 1.16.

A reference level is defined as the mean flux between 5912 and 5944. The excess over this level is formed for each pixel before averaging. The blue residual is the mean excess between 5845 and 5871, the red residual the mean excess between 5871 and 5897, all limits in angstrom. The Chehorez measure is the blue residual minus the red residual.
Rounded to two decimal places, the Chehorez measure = 0.51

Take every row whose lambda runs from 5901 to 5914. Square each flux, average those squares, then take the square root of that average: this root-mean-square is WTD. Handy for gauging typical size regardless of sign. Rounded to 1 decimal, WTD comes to 14.7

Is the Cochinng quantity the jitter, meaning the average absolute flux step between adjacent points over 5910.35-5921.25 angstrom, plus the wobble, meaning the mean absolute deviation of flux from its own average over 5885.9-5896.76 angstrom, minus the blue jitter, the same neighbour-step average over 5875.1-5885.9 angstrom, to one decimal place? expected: 1.2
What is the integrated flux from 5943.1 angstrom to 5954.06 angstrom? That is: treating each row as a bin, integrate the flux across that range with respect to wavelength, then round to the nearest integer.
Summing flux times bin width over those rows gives 160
